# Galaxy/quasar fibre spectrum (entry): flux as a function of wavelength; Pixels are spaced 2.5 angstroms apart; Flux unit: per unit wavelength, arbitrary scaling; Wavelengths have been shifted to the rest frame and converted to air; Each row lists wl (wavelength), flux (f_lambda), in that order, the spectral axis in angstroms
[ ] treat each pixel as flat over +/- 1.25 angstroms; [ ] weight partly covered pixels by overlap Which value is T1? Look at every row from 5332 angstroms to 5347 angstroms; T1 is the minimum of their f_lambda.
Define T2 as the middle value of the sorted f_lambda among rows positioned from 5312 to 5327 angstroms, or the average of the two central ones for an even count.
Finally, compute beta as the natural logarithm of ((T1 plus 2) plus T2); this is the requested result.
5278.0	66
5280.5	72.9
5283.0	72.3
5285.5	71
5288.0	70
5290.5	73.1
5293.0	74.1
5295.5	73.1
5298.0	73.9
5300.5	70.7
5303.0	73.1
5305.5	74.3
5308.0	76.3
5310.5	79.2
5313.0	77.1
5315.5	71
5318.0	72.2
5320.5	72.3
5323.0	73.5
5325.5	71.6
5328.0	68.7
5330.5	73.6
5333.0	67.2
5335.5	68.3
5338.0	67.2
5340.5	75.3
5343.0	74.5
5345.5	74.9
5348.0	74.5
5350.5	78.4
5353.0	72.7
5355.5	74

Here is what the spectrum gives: 4.95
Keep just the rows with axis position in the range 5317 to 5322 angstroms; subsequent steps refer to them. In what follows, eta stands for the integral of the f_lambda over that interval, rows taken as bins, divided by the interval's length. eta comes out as 72.3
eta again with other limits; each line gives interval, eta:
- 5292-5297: 73.6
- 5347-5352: 76.4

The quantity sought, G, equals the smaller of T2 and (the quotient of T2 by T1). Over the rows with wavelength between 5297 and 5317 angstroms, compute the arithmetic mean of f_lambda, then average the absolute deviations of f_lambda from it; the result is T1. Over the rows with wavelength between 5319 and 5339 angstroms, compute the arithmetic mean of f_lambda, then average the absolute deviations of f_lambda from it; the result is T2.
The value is 1.1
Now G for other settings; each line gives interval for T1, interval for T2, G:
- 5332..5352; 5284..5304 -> 0.4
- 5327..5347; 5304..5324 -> 0.7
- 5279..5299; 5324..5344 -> 2.7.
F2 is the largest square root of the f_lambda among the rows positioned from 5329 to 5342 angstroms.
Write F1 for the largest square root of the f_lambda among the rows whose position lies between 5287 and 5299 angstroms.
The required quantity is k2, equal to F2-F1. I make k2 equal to 0.07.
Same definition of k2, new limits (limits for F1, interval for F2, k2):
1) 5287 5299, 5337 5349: 0.07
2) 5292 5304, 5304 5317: 0.29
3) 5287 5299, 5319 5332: -0.03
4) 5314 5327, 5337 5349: 0.10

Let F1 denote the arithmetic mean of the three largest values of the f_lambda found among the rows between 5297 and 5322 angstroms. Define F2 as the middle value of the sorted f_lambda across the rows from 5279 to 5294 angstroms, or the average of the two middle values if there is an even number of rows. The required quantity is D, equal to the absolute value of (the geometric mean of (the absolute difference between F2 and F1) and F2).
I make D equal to 19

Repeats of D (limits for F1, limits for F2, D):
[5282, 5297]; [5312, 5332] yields 9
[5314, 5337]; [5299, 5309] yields 6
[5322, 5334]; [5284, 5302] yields 4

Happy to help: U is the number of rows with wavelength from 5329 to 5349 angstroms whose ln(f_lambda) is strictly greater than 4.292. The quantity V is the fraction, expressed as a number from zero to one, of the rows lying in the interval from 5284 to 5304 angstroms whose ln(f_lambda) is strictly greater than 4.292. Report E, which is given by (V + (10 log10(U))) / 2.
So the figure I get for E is 3.6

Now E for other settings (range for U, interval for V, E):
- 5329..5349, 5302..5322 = 3.7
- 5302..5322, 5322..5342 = 3.2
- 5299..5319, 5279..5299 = 3.1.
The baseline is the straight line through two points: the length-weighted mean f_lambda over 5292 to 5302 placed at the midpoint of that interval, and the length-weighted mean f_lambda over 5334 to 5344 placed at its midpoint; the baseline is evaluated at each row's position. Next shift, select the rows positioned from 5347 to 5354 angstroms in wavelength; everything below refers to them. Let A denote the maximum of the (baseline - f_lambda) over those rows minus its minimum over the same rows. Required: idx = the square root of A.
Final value 2.4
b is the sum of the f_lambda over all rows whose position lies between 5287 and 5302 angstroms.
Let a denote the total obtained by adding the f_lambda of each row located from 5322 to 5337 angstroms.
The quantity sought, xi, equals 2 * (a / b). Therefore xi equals 1.945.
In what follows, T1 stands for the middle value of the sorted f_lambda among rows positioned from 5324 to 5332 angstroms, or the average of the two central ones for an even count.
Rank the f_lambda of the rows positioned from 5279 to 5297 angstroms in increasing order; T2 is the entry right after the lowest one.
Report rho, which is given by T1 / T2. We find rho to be 1.01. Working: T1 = 71.6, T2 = 71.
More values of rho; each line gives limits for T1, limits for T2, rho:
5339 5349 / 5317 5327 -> 1.03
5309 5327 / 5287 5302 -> 1.02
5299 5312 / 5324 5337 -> 1.09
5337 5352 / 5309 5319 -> 1.03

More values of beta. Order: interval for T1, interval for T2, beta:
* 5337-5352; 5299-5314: 4.97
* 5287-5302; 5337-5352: 4.99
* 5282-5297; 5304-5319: 4.99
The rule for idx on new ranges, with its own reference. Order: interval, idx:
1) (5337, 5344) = 2.9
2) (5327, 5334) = 2.5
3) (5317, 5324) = 1.2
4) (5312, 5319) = 2.4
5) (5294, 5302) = 1.8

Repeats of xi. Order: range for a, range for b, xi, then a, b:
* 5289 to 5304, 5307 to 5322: 1.955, 438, 448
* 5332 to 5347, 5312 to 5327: 1.953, 427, 438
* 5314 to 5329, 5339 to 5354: 1.907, 429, 450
